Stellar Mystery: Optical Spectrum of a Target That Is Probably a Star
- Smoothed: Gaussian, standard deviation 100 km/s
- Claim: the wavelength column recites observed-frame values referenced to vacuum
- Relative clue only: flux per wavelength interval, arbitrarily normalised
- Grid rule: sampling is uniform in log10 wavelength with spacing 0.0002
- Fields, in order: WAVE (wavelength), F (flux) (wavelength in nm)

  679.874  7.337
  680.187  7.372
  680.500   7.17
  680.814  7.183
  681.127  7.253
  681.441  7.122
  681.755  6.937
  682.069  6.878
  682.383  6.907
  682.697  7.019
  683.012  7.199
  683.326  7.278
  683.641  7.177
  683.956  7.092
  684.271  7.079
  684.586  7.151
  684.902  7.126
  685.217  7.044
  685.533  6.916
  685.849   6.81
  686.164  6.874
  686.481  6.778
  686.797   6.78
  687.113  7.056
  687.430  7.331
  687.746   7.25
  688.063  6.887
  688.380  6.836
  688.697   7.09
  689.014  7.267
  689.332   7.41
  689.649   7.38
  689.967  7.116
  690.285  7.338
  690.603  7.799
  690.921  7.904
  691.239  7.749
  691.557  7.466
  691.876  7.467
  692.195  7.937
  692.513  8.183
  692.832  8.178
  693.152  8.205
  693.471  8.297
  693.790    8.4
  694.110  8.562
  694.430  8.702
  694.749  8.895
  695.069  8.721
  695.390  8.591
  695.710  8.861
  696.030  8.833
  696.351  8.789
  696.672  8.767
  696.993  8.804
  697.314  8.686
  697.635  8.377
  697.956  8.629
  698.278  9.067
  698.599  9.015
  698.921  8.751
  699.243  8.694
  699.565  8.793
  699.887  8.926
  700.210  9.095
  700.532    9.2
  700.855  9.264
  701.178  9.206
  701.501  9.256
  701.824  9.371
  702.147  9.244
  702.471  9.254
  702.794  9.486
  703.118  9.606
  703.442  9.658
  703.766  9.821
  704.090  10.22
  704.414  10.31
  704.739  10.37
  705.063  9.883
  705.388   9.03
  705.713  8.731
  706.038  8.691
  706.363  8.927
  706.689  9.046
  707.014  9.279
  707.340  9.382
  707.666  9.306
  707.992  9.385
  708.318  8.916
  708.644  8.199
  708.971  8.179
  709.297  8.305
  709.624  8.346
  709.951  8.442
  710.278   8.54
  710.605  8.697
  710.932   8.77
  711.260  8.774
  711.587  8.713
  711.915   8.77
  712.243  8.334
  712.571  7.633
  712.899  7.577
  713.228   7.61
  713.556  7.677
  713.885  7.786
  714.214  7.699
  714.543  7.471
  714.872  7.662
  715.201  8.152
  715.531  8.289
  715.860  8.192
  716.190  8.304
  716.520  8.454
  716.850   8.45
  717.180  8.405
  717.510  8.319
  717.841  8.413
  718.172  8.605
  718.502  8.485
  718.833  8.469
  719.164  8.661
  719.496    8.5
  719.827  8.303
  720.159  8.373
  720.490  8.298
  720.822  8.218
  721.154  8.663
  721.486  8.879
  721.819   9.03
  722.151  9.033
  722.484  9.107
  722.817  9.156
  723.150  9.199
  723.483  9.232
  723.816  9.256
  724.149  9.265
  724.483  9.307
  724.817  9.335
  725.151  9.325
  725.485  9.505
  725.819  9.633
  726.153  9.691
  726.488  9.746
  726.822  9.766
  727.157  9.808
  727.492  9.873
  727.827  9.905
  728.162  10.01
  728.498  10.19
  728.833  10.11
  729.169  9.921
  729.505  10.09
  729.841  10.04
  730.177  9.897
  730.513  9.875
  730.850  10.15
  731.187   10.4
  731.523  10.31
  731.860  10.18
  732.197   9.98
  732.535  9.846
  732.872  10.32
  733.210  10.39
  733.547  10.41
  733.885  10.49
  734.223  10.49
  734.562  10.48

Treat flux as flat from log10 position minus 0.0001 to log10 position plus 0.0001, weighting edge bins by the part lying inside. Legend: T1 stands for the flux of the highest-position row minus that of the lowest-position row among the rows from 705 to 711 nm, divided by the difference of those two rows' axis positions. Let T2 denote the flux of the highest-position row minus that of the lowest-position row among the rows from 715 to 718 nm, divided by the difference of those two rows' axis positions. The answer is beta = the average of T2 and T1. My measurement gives -0.045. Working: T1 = -0.19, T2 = 0.10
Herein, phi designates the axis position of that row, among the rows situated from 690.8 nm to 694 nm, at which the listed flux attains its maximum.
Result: 693.790 nm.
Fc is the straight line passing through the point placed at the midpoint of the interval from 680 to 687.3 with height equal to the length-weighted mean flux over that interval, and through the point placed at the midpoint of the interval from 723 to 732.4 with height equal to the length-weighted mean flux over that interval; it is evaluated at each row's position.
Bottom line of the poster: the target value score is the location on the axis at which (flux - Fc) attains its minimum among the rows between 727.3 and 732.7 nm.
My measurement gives 732.535 nm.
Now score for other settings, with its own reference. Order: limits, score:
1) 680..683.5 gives 682.069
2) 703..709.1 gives 708.971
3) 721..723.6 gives 721.154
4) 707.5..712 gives 708.971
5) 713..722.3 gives 714.543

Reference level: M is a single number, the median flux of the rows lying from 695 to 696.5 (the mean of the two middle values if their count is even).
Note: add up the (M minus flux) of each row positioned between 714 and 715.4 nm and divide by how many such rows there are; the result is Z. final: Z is 1.0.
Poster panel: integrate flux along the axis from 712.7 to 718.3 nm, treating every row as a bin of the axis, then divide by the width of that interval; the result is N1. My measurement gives 8.1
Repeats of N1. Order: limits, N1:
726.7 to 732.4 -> 10.0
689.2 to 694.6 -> 7.9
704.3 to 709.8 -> 9.1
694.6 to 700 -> 8.8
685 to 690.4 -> 7.1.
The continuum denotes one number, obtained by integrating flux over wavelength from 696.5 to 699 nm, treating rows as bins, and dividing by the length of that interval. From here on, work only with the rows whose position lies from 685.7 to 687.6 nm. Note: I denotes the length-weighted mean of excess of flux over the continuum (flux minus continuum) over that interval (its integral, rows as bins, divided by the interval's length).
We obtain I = -1.8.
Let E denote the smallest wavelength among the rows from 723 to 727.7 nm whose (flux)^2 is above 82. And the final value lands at 723.150 nm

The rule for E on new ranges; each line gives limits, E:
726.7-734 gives 726.822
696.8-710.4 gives 698.278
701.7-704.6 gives 701.824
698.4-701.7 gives 700.210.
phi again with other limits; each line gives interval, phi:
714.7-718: 716.520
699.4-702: 701.824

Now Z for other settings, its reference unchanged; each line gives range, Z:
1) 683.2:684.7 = 1.6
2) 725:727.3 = -0.9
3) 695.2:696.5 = 0.0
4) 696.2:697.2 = 0.0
